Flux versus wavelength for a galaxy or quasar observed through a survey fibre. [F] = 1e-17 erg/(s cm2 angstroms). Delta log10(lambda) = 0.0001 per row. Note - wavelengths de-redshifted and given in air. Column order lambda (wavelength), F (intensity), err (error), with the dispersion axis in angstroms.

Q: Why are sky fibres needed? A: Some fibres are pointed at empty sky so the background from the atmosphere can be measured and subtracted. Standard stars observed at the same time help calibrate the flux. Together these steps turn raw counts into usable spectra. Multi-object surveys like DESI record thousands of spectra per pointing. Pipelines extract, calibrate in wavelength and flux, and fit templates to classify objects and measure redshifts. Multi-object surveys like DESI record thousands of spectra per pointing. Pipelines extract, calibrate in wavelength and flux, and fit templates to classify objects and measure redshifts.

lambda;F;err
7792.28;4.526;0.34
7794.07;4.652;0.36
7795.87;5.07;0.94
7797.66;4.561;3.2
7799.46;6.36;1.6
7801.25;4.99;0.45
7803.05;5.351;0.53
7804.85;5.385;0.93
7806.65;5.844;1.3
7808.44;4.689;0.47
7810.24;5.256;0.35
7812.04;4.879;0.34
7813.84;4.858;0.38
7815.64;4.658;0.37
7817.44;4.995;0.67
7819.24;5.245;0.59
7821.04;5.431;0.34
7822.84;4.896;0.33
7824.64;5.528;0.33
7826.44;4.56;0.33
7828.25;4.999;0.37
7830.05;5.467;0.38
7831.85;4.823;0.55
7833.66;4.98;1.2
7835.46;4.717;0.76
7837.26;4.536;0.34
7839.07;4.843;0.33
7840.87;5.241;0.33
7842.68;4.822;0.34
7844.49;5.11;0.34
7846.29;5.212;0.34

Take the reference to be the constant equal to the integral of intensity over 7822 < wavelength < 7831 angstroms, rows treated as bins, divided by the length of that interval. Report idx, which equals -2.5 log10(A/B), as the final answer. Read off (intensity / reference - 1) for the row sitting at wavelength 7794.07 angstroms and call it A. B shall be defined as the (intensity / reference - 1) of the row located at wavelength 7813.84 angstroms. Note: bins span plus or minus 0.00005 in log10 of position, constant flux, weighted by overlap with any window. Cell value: -1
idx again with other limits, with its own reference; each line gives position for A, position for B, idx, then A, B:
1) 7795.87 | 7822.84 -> 2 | -0.004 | -0.038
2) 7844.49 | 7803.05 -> 3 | 0.004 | 0.051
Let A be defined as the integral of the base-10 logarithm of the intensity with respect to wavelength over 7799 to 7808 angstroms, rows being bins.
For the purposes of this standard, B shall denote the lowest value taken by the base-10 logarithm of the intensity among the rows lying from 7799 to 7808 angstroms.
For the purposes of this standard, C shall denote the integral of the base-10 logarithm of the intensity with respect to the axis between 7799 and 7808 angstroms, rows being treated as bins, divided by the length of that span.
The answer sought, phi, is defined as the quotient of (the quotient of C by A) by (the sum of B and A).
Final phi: 0.015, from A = 6.7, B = 0.698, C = 0.739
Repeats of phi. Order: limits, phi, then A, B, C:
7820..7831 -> 0.011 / 7.8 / 0.659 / 0.711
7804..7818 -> 0.007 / 9.9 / 0.668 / 0.704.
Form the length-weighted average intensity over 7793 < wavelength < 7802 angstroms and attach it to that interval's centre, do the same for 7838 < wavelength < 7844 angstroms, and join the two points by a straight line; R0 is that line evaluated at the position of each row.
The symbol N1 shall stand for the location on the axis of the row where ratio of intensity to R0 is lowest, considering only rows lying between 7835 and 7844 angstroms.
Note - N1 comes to 7837.26 angstroms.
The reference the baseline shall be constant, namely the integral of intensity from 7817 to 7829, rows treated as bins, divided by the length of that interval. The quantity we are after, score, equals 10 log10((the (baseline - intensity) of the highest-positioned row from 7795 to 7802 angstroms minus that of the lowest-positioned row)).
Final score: -11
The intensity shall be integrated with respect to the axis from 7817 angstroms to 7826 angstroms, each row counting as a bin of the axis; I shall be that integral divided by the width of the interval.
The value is 5.20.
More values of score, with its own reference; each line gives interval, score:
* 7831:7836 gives -10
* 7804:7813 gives -3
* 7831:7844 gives -30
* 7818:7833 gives -4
